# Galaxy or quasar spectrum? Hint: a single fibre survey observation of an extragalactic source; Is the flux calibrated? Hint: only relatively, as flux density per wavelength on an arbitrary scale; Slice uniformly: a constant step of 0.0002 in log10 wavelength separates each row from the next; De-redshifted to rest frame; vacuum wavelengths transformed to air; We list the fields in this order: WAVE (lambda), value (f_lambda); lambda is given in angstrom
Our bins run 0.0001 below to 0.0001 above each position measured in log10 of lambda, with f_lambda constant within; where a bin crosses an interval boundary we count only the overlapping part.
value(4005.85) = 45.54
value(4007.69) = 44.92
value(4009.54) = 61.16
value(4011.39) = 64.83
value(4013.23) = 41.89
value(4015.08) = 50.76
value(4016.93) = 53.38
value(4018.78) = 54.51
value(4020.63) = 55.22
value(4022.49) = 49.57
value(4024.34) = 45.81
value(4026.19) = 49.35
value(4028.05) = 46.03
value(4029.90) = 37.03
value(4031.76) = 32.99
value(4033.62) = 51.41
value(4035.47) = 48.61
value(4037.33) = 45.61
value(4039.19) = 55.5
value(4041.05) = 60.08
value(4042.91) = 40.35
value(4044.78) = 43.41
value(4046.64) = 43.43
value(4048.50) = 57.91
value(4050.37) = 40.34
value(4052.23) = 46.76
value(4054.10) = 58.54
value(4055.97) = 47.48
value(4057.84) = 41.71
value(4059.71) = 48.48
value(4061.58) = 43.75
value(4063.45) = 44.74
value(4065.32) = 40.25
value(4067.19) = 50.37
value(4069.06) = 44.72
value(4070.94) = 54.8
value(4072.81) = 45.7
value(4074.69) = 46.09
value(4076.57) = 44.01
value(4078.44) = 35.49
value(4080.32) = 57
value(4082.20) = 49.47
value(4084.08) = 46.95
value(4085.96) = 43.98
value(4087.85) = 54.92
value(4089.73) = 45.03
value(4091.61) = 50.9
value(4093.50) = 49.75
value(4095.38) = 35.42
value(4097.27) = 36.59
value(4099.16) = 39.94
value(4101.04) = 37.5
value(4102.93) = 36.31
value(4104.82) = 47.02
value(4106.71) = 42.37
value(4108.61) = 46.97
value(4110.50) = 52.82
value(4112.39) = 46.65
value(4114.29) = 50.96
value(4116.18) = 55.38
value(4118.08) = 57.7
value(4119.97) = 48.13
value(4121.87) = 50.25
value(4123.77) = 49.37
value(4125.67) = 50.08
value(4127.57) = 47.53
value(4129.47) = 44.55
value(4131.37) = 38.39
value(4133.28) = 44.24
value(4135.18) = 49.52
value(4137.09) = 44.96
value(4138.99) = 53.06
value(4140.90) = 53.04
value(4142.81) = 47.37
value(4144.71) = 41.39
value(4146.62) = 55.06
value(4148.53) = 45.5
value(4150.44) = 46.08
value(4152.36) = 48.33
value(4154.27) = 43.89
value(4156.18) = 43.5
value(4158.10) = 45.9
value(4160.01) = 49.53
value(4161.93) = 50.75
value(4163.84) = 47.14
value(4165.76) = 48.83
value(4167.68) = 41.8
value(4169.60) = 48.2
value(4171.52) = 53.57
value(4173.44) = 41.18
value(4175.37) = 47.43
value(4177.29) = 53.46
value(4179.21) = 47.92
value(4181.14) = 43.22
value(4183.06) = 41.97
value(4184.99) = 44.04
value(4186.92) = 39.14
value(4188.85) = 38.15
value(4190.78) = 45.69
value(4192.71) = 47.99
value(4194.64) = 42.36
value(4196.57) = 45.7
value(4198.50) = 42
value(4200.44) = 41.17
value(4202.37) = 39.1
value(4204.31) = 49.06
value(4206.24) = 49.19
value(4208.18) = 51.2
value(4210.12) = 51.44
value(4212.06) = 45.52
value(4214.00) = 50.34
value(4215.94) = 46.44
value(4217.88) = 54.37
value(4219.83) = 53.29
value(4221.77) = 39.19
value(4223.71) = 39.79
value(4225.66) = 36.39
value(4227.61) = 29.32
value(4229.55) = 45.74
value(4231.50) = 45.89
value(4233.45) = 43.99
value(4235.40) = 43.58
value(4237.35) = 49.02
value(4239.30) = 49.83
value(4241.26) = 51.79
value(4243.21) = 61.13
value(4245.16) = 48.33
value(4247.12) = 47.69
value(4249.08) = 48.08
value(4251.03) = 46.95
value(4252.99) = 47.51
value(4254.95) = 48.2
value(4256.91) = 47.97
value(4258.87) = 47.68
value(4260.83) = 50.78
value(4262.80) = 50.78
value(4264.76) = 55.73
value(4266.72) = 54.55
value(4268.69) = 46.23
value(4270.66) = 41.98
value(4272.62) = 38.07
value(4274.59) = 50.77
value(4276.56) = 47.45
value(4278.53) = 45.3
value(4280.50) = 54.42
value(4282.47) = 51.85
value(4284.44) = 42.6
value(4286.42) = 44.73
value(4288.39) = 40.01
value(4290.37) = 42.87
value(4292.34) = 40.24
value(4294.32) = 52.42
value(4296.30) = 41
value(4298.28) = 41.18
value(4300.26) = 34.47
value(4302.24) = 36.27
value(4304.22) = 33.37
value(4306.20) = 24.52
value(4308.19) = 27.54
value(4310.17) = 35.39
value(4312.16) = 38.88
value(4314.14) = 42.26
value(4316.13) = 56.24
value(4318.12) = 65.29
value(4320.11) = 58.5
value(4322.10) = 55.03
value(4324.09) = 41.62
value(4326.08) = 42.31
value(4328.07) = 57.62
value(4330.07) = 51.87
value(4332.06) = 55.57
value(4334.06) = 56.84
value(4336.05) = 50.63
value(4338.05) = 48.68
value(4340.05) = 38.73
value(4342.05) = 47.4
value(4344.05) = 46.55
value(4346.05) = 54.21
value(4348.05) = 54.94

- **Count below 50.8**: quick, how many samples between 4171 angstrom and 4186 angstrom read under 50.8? 6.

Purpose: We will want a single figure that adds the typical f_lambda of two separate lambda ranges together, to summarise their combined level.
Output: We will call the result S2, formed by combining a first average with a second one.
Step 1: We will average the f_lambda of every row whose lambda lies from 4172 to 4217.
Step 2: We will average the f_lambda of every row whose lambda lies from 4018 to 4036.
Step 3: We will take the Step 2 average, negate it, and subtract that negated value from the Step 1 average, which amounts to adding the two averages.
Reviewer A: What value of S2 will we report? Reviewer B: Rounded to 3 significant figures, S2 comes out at 92.4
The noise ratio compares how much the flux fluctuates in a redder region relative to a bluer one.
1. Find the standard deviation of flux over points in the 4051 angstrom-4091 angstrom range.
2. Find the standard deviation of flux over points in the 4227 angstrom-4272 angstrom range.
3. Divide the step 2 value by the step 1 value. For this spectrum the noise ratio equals 1.04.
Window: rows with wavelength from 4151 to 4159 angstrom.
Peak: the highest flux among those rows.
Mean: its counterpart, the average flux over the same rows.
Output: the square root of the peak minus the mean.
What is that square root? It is 1.71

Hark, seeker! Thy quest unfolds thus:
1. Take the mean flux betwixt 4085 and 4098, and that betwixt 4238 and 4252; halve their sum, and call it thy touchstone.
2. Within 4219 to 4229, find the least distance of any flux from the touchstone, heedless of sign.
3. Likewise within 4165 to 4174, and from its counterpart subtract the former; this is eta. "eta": -5.1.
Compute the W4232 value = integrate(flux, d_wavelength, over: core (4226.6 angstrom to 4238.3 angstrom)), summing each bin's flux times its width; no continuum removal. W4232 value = 502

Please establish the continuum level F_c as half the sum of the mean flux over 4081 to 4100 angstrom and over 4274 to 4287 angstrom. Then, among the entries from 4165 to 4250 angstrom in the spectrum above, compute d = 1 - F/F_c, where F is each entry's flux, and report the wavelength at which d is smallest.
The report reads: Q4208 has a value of 4243.21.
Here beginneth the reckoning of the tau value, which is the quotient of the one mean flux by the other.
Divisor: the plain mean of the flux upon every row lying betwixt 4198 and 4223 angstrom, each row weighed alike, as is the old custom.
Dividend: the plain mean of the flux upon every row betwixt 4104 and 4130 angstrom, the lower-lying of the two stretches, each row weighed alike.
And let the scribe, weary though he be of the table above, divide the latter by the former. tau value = 1.05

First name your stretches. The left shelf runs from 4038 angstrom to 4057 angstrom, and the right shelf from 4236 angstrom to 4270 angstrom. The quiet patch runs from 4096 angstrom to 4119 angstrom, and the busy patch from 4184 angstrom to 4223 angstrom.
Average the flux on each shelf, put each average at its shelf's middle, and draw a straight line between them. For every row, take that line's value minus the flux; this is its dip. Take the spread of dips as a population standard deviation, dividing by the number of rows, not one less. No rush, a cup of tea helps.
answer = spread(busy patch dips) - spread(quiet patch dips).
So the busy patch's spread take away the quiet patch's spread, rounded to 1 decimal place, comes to -2.2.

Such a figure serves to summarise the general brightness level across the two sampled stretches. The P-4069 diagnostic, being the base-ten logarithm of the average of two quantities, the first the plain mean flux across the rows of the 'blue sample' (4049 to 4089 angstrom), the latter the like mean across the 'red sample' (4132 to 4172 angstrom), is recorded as 1.675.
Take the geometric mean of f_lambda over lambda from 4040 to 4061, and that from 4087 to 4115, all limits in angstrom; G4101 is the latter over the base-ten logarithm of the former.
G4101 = 26.5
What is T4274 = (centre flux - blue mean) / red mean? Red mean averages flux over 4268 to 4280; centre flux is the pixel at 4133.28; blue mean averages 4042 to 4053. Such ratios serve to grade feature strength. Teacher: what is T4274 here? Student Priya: -0.025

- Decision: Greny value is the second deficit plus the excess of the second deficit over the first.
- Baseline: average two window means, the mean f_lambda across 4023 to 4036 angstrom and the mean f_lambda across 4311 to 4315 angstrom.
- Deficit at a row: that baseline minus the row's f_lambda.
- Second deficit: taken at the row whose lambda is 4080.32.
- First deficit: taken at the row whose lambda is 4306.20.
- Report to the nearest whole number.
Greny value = -47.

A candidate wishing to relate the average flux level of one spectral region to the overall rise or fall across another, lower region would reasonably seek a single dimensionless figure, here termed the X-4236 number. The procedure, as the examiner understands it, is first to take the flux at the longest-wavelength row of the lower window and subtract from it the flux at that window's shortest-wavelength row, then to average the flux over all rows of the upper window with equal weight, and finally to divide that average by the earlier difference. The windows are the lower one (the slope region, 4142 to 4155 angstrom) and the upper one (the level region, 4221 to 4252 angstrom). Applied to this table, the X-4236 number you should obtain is -13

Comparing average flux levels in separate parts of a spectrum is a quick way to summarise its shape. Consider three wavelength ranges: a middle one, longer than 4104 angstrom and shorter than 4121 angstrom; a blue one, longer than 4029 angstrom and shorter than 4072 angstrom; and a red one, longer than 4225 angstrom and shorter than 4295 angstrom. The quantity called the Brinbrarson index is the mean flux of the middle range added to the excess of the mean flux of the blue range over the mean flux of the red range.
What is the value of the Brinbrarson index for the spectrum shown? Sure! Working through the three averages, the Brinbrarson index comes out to 49.7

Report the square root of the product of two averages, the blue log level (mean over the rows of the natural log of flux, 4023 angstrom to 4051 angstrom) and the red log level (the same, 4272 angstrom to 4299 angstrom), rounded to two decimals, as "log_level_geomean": 3.82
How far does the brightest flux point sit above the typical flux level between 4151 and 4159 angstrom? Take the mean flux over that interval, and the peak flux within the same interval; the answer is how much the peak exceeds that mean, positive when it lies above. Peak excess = 2.9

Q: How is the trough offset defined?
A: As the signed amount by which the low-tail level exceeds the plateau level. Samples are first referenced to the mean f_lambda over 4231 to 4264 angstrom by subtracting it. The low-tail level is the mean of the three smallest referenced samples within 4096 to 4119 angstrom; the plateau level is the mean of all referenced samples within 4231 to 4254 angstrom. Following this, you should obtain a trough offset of -12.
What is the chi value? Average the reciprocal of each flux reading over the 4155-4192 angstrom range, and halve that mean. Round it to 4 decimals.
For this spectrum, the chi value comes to 0.0110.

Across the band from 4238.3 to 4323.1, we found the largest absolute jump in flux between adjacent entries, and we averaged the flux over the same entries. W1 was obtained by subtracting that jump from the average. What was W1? 32.2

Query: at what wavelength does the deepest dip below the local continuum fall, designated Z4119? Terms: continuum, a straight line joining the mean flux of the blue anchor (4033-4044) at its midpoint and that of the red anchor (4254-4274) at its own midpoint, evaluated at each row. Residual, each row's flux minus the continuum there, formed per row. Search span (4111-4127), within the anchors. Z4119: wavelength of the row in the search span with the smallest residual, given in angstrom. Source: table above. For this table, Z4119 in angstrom 4112.39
